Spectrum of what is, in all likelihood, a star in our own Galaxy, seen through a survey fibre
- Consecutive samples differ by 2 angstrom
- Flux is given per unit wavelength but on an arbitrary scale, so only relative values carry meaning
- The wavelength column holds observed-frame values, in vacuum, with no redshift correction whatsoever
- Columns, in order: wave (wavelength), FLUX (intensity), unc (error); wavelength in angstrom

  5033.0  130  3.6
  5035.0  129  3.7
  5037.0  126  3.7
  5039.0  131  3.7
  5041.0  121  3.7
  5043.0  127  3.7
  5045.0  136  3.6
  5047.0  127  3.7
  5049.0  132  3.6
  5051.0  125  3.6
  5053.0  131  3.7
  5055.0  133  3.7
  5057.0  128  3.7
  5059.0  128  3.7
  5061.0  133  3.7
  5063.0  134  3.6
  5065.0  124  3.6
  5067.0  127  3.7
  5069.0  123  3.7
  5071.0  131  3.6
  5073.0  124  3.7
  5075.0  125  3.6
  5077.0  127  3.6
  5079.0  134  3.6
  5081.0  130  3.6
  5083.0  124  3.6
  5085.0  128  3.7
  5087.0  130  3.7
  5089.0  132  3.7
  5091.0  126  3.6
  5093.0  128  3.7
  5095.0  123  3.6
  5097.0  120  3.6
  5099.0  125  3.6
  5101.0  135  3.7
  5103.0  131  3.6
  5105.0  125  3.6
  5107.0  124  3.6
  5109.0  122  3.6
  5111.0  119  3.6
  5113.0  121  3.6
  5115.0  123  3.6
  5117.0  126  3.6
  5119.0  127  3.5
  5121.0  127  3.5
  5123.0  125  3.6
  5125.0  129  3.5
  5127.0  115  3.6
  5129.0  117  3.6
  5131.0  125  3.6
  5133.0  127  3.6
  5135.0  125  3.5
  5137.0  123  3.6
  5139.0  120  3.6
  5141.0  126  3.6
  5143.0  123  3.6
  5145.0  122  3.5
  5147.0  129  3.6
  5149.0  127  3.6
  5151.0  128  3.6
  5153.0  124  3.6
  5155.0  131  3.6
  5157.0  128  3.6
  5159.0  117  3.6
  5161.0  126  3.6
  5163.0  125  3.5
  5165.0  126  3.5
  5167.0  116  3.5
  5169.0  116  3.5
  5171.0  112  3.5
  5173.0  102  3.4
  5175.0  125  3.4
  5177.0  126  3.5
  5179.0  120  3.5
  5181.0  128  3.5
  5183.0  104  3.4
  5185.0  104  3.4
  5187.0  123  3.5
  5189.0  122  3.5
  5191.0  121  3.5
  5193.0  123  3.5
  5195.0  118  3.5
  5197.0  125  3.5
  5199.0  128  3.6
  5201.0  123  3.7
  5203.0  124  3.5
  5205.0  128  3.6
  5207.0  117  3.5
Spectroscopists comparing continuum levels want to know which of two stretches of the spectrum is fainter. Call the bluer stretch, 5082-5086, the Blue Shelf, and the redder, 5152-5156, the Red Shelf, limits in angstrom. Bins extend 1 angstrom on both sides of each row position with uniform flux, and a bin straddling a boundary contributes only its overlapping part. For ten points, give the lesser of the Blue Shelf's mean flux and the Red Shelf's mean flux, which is 126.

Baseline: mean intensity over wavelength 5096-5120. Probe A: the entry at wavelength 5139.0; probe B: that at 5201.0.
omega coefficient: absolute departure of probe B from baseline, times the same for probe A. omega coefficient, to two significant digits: 8.9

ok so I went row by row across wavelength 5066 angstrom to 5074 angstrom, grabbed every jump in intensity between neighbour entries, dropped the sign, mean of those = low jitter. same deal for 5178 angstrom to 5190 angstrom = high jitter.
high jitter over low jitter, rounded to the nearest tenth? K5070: 1.6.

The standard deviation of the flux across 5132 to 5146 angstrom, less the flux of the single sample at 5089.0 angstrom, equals -130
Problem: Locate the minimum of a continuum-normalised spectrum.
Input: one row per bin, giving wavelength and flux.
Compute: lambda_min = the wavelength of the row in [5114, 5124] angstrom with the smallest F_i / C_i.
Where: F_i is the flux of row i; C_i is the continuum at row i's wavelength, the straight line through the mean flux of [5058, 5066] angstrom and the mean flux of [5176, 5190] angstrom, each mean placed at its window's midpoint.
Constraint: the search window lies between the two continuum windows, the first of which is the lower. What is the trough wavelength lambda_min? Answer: 5115.0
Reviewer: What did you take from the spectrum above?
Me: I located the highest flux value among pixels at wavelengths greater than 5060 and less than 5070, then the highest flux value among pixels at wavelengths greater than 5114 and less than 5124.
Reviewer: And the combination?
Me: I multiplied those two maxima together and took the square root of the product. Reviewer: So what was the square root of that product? 130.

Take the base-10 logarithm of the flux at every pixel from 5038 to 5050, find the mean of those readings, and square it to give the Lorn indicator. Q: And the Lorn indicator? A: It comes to 4.45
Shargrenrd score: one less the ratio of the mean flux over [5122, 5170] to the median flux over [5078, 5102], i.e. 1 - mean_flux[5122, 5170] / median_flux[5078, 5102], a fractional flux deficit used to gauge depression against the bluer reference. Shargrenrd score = 0.03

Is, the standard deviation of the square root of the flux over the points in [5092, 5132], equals 0.21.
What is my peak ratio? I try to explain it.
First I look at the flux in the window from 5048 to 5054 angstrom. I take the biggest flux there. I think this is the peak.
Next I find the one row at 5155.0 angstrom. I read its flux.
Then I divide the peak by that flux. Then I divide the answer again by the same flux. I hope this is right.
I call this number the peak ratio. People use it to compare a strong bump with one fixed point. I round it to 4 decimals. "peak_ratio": 0.0077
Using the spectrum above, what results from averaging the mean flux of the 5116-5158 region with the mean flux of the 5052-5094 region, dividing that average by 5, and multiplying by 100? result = 2535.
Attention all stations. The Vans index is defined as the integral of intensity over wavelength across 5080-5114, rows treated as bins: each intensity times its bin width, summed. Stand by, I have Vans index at 4286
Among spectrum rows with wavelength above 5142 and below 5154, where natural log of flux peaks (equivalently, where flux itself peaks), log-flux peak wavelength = 5147.0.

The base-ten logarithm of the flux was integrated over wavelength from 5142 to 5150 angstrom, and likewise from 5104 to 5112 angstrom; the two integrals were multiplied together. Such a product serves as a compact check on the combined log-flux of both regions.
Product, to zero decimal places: 280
